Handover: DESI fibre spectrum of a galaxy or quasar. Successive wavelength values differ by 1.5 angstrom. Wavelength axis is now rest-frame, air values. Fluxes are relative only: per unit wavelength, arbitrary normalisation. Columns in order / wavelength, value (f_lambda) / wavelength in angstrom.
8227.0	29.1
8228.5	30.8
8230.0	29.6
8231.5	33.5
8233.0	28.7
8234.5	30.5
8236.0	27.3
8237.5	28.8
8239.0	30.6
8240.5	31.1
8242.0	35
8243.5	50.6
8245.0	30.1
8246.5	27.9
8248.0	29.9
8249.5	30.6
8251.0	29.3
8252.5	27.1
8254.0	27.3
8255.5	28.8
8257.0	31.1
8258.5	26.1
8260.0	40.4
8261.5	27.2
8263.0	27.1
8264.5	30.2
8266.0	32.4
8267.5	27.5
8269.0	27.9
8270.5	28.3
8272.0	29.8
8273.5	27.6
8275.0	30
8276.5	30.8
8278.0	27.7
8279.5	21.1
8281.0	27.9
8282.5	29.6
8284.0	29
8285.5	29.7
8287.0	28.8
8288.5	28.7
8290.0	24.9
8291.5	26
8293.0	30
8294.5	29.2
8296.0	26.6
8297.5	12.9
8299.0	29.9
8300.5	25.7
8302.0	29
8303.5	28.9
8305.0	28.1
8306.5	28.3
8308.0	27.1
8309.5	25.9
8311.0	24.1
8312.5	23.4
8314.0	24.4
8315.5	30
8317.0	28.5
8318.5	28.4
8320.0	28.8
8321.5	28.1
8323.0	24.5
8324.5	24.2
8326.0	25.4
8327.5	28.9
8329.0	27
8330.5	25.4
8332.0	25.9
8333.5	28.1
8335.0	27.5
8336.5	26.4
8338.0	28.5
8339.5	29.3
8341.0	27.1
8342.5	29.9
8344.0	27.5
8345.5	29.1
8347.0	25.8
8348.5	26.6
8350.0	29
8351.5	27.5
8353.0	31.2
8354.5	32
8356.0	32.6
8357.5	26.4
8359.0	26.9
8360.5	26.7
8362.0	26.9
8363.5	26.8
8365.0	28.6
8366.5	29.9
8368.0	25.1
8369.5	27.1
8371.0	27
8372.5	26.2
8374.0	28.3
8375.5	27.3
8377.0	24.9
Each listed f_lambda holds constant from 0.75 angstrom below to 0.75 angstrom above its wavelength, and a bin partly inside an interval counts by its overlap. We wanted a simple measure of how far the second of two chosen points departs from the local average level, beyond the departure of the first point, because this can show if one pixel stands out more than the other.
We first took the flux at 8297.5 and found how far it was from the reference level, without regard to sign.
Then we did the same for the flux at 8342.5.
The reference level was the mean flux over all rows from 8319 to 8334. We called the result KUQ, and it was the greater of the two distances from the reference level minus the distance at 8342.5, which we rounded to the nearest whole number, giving 10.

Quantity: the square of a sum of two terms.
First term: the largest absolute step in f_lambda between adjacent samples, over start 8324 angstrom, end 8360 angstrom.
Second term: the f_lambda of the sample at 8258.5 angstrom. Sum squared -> 1043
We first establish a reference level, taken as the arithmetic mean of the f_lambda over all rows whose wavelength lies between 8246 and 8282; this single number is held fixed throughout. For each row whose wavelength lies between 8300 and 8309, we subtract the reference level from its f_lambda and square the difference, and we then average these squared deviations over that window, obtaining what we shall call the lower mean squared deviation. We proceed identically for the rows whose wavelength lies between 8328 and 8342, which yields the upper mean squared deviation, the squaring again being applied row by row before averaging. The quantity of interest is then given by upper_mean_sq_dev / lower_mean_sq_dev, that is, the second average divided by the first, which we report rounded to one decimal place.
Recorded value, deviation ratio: 1.7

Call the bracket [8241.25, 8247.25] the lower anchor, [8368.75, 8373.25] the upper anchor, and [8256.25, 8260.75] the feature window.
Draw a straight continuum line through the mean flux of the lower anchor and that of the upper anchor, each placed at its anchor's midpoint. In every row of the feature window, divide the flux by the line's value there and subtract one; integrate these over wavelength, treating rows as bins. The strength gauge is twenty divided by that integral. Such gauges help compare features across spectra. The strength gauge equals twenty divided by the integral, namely -67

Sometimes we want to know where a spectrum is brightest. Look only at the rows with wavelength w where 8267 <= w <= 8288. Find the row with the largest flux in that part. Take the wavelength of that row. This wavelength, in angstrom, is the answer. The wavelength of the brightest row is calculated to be 8276.5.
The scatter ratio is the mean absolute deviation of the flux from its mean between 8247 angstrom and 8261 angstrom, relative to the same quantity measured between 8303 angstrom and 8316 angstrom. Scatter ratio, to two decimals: 1.33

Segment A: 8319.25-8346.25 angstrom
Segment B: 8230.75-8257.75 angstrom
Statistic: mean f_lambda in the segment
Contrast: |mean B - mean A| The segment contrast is 3.7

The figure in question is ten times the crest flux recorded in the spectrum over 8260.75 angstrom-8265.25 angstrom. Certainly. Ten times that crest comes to 302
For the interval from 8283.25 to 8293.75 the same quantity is 300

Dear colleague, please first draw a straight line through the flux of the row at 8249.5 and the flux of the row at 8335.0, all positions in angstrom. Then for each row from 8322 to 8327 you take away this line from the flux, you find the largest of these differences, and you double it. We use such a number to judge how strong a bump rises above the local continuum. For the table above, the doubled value -4.9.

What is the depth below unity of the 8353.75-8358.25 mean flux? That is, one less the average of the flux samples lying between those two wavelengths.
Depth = -29.3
